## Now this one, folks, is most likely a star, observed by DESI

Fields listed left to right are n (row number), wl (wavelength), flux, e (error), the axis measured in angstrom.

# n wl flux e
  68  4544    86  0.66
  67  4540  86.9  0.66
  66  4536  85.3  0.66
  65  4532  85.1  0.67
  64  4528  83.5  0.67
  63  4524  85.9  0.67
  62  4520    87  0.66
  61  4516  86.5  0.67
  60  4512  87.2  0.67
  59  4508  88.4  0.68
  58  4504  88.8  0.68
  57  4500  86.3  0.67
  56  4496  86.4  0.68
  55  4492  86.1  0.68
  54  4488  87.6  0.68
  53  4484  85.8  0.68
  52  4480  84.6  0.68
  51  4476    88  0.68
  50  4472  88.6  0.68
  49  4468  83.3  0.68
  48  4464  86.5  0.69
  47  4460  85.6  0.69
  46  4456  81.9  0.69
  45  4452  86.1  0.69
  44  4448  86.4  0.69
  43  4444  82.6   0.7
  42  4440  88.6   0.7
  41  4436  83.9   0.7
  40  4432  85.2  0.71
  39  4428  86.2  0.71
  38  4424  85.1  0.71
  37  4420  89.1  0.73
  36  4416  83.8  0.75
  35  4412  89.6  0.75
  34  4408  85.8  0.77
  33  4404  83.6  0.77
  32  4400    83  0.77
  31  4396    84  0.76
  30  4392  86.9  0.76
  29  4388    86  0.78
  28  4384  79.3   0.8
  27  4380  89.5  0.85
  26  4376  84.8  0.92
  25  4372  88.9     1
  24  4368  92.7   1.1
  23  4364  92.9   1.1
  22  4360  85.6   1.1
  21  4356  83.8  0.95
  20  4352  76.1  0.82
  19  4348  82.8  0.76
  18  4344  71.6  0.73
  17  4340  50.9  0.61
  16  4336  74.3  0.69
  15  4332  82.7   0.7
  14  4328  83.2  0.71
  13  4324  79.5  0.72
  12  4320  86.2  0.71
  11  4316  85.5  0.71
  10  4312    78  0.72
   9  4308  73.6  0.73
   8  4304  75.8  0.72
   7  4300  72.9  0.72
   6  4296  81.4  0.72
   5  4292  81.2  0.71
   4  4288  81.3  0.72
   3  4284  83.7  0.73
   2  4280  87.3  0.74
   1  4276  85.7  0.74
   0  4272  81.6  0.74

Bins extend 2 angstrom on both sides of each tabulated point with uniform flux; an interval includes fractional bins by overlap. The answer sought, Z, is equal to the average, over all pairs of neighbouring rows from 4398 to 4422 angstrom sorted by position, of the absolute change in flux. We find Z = 4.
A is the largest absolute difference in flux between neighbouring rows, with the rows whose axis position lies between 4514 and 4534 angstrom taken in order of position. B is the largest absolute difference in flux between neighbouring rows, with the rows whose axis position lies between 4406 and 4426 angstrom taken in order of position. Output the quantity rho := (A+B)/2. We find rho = 4.1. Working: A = 2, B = 5.8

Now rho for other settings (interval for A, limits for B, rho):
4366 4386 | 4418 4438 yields 7.1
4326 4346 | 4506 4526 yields 12.3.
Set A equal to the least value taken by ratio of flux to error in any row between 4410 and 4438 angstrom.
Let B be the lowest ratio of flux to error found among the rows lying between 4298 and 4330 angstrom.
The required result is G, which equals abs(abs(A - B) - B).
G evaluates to 90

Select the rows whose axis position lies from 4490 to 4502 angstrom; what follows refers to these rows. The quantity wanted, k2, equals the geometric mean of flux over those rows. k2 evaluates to 86.3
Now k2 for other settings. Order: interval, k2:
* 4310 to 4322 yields 83.1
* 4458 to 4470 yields 85.1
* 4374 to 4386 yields 84.4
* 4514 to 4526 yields 86.5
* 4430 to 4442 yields 85.9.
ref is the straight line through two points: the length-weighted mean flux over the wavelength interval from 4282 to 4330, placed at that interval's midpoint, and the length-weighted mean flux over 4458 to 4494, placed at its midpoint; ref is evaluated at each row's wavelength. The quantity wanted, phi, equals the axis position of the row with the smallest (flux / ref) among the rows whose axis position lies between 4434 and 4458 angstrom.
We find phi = 4456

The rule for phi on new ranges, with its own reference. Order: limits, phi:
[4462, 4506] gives 4468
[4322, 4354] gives 4340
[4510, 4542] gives 4528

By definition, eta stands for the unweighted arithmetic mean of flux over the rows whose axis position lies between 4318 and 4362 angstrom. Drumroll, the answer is 77.9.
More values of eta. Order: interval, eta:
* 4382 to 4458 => 85.1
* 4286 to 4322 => 79.5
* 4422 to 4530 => 86.0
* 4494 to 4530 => 86.7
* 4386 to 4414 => 85.6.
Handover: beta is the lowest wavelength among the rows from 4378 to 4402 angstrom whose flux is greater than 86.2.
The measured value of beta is 4380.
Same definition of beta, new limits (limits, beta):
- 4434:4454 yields 4440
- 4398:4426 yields 4412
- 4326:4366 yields 4364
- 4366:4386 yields 4368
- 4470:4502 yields 4472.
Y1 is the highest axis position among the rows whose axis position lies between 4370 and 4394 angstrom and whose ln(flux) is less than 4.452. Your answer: 4384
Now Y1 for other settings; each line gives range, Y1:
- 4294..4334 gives 4332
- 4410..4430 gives 4424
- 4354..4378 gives 4376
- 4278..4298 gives 4296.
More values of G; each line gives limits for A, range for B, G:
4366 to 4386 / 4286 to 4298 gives 84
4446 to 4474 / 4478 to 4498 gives 119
